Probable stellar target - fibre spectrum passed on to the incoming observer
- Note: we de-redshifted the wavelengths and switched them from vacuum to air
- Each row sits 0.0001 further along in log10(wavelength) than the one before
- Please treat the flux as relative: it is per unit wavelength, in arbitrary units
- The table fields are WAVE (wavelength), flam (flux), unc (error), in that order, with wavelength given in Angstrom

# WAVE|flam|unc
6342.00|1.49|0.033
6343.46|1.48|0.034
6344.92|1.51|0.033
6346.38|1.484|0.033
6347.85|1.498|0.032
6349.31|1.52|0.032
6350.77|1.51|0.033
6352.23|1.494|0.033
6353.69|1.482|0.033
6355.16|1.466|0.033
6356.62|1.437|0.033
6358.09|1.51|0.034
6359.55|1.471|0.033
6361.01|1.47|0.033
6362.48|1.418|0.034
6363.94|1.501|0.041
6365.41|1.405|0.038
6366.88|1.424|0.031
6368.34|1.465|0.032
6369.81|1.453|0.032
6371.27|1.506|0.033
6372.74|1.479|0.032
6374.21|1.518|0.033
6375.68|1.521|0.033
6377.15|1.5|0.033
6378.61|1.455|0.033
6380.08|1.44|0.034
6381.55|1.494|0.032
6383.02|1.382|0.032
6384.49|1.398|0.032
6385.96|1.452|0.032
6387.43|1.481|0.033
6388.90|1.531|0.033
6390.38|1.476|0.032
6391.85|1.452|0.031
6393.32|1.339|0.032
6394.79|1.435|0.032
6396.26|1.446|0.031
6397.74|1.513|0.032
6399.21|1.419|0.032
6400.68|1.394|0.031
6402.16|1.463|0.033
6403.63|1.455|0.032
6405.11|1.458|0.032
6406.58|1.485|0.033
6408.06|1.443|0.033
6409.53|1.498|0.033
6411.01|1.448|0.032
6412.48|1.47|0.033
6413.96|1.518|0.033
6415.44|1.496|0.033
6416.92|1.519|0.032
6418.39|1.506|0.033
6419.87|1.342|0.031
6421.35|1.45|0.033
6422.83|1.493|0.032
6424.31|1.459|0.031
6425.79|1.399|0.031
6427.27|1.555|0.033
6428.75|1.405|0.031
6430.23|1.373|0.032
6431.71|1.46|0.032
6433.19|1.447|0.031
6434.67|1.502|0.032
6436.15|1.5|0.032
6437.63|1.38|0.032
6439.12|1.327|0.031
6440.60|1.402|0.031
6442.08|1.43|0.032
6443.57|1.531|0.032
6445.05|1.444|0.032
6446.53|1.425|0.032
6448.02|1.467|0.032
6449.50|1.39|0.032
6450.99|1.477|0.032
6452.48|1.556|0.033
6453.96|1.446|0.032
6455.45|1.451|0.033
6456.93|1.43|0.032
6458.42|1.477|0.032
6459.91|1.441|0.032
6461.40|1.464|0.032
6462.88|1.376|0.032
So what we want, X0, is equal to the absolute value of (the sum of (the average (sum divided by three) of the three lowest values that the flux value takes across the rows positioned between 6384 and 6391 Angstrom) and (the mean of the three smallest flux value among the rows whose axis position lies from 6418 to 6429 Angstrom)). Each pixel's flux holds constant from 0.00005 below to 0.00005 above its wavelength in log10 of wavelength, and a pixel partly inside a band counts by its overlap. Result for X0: 2.82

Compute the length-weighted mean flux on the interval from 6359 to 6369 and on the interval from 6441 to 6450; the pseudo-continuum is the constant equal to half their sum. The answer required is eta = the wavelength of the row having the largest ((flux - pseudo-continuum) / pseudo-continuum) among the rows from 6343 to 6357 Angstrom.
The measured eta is 6349.31 Angstrom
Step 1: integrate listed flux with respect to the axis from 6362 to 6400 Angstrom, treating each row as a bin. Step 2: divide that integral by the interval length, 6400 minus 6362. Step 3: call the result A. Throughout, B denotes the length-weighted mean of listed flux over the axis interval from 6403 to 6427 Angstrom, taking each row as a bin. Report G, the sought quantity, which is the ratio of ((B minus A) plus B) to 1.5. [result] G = 0.983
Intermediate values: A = 1.458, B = 1.47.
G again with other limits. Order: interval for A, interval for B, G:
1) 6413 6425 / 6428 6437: 0.950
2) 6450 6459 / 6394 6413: 0.961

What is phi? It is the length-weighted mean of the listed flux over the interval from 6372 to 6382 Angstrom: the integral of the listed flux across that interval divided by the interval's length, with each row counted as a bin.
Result 1.49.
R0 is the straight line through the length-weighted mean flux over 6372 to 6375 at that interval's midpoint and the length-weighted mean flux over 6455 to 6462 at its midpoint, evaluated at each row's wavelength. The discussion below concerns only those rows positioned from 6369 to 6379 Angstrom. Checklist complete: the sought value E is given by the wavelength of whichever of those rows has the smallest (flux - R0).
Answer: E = 6369.81 Angstrom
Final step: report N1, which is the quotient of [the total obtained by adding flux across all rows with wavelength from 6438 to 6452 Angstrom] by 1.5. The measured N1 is 8.60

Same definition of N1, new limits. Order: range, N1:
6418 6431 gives 8.65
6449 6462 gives 8.75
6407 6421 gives 8.83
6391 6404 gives 8.61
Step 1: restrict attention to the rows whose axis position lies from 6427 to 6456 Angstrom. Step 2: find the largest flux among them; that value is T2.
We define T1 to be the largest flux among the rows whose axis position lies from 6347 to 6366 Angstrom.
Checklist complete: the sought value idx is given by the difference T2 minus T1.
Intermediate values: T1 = 1.52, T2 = 1.556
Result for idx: 0.04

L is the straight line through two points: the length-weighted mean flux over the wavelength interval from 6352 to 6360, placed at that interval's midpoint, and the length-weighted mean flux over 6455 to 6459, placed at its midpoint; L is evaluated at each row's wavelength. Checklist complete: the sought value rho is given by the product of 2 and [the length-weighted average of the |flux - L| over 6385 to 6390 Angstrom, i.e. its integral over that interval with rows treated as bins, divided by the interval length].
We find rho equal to 0.062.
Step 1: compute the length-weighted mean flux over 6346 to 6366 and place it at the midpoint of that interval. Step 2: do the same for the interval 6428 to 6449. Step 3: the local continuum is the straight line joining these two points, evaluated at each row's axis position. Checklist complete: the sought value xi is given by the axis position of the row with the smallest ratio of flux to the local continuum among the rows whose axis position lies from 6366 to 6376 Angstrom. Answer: 6366.88 Angstrom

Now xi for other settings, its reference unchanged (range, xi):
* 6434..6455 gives 6439.12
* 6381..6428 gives 6393.32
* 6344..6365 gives 6362.48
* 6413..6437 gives 6419.87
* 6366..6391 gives 6383.02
